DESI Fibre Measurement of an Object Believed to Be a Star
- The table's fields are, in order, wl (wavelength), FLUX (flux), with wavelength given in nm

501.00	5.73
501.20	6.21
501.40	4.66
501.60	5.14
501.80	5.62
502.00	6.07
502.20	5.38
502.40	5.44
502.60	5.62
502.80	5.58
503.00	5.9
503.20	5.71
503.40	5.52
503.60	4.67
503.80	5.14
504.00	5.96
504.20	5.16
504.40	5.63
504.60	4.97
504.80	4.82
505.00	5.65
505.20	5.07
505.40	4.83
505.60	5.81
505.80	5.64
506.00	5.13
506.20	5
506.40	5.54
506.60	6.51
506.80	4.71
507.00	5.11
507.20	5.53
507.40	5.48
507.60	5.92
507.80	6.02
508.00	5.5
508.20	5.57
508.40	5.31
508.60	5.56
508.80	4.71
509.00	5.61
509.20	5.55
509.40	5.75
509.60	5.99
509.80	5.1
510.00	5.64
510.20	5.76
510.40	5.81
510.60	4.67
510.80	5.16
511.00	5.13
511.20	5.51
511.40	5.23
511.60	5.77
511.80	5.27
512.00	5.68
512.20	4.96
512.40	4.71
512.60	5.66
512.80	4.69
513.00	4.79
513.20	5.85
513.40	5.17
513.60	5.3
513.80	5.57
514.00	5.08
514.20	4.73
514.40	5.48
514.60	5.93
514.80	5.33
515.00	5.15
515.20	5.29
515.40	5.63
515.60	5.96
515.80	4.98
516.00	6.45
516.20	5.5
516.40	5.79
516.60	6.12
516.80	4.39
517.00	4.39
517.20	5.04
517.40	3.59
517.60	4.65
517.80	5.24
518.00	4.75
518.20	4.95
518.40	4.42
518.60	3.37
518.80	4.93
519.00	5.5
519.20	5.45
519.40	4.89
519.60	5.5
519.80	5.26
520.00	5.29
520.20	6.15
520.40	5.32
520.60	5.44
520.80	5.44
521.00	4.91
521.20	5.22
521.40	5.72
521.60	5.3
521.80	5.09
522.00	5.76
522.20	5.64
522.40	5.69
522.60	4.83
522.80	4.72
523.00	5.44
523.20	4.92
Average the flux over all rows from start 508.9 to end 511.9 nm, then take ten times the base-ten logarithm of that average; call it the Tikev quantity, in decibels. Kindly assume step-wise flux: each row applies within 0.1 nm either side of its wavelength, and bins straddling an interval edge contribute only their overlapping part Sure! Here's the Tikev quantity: 7.37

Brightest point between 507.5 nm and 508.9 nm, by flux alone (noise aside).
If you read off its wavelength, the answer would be 507.80 nm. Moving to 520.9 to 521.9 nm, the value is 521.40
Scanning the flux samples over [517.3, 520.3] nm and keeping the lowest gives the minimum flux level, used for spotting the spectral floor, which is 3.37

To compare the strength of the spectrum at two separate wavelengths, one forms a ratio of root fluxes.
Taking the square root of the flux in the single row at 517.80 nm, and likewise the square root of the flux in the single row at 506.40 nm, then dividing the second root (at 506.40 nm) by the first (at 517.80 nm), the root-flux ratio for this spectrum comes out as 1.03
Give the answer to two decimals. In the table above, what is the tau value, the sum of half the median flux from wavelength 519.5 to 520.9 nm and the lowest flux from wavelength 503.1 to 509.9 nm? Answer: 7.39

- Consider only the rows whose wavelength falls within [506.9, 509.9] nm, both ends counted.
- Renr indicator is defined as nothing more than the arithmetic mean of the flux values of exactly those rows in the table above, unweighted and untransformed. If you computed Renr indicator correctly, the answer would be 5.51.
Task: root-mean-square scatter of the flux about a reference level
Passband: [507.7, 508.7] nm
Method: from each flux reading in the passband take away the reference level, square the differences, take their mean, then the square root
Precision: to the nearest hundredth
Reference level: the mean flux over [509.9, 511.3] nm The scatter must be 0.31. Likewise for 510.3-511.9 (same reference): 0.35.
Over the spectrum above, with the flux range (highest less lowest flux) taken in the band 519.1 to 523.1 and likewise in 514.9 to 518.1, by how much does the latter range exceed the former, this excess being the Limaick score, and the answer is 1.4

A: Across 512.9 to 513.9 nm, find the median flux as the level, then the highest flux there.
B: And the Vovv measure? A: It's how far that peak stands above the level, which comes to 0.55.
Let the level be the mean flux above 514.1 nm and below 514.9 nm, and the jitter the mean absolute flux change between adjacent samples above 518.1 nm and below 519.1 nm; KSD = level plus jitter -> 6.3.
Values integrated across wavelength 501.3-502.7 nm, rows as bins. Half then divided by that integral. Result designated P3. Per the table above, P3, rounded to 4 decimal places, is 0.0659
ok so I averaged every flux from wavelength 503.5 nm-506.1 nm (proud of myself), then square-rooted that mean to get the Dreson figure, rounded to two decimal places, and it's 2.30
